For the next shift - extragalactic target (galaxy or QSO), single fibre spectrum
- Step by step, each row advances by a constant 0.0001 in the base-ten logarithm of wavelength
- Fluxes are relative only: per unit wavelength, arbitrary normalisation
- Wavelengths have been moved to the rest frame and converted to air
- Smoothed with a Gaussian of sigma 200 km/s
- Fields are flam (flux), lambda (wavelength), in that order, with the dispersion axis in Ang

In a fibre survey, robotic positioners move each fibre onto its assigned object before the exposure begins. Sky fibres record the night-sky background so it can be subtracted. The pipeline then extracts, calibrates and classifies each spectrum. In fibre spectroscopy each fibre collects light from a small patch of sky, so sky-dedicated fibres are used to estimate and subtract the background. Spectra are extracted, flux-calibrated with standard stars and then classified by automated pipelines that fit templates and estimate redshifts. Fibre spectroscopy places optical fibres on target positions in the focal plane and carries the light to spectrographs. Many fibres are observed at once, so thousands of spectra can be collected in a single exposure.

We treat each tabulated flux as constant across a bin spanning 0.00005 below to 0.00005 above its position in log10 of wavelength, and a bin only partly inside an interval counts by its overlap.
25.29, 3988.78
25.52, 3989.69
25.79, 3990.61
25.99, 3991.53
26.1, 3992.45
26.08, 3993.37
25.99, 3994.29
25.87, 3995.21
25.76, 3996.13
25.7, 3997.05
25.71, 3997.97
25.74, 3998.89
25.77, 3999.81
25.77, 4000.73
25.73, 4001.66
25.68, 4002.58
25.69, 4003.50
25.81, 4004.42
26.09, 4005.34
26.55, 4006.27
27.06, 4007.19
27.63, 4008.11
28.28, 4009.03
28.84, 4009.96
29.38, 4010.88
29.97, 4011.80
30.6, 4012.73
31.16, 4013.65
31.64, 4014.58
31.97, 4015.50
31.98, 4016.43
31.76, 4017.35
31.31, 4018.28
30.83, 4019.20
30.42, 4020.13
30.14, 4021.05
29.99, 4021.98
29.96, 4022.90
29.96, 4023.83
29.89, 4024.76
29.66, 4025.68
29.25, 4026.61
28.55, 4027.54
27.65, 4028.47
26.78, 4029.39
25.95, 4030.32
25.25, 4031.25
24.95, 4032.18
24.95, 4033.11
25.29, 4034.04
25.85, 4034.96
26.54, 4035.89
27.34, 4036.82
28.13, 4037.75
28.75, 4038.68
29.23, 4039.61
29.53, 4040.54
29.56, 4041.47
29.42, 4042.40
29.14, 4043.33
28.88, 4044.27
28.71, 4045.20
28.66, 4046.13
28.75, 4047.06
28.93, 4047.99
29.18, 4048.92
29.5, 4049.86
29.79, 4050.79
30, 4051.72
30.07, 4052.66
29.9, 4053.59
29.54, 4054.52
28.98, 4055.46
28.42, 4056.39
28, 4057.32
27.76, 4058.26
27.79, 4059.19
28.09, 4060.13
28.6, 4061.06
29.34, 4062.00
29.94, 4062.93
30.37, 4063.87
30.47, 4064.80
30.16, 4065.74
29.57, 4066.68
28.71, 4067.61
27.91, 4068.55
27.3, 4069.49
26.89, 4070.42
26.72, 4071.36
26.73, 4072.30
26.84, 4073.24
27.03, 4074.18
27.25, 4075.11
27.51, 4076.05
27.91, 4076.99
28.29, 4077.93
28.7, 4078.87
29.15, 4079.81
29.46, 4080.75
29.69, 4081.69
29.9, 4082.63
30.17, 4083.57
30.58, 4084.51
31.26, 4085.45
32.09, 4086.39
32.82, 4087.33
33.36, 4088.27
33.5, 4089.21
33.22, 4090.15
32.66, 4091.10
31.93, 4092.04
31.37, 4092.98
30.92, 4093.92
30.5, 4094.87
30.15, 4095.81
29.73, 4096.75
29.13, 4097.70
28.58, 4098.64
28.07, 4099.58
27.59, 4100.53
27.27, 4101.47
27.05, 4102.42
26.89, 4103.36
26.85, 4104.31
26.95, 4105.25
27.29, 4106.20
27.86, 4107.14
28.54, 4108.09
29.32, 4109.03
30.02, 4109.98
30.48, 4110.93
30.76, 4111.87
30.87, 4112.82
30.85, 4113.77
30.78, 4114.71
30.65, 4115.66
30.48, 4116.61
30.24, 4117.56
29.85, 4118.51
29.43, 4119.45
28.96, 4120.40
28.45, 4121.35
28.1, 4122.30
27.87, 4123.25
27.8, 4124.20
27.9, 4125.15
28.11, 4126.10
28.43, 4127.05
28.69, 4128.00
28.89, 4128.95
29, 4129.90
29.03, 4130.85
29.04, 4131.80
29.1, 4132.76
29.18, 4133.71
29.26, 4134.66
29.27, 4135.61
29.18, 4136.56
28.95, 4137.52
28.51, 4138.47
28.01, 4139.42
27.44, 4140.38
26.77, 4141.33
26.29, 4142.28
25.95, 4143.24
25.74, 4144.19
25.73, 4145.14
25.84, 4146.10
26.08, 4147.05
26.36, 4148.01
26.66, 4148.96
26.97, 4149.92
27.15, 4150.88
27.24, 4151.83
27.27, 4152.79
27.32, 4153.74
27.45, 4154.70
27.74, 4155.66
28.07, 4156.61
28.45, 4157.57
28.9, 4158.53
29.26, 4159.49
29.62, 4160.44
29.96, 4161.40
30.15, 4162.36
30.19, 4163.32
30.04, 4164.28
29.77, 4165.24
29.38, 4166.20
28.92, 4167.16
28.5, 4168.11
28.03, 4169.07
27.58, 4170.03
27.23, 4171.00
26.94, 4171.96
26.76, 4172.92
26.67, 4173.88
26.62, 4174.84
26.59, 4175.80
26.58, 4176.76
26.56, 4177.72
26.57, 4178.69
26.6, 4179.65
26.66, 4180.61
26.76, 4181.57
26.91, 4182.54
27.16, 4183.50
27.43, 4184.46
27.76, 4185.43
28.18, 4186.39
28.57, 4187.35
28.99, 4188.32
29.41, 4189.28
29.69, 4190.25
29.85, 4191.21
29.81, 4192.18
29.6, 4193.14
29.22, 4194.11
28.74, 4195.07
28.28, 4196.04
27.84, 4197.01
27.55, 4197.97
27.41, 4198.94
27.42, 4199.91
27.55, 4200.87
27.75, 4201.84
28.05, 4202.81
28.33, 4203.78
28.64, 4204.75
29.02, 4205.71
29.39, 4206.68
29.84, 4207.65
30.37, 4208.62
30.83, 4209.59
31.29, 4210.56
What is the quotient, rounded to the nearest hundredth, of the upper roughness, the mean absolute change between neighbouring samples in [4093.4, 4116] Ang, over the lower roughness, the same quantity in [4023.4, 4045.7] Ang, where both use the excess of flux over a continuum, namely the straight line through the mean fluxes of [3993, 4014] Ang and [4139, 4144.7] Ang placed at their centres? 0.79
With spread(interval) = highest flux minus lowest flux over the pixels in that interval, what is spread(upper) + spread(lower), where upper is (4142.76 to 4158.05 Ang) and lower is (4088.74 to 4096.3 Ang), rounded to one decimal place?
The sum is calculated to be 6.1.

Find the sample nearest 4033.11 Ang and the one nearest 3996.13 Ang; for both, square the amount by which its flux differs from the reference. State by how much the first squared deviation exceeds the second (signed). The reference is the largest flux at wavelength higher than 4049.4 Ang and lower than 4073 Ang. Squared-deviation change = 8.3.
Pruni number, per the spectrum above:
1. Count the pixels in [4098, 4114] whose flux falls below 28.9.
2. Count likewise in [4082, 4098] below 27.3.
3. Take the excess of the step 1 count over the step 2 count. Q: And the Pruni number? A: 11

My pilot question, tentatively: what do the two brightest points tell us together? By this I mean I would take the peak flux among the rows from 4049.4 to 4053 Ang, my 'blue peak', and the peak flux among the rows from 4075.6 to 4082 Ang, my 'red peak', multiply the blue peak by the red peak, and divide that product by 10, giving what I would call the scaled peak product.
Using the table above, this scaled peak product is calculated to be 89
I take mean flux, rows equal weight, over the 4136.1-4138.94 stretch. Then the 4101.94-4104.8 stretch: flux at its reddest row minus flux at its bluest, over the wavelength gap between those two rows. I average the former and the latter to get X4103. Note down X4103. 14.4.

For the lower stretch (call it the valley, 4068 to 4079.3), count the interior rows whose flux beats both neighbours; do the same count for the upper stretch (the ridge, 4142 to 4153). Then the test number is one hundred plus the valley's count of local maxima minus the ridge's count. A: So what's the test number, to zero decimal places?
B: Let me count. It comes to 100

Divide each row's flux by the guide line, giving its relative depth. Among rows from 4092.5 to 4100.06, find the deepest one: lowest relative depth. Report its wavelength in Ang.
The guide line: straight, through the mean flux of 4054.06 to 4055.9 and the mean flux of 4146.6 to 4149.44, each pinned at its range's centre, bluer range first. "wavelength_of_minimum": 4099.58 Ang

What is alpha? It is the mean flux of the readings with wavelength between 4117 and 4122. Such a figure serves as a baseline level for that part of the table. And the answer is 29.4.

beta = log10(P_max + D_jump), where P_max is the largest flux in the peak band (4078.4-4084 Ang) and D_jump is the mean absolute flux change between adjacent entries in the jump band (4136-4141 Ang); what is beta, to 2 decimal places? 1.49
